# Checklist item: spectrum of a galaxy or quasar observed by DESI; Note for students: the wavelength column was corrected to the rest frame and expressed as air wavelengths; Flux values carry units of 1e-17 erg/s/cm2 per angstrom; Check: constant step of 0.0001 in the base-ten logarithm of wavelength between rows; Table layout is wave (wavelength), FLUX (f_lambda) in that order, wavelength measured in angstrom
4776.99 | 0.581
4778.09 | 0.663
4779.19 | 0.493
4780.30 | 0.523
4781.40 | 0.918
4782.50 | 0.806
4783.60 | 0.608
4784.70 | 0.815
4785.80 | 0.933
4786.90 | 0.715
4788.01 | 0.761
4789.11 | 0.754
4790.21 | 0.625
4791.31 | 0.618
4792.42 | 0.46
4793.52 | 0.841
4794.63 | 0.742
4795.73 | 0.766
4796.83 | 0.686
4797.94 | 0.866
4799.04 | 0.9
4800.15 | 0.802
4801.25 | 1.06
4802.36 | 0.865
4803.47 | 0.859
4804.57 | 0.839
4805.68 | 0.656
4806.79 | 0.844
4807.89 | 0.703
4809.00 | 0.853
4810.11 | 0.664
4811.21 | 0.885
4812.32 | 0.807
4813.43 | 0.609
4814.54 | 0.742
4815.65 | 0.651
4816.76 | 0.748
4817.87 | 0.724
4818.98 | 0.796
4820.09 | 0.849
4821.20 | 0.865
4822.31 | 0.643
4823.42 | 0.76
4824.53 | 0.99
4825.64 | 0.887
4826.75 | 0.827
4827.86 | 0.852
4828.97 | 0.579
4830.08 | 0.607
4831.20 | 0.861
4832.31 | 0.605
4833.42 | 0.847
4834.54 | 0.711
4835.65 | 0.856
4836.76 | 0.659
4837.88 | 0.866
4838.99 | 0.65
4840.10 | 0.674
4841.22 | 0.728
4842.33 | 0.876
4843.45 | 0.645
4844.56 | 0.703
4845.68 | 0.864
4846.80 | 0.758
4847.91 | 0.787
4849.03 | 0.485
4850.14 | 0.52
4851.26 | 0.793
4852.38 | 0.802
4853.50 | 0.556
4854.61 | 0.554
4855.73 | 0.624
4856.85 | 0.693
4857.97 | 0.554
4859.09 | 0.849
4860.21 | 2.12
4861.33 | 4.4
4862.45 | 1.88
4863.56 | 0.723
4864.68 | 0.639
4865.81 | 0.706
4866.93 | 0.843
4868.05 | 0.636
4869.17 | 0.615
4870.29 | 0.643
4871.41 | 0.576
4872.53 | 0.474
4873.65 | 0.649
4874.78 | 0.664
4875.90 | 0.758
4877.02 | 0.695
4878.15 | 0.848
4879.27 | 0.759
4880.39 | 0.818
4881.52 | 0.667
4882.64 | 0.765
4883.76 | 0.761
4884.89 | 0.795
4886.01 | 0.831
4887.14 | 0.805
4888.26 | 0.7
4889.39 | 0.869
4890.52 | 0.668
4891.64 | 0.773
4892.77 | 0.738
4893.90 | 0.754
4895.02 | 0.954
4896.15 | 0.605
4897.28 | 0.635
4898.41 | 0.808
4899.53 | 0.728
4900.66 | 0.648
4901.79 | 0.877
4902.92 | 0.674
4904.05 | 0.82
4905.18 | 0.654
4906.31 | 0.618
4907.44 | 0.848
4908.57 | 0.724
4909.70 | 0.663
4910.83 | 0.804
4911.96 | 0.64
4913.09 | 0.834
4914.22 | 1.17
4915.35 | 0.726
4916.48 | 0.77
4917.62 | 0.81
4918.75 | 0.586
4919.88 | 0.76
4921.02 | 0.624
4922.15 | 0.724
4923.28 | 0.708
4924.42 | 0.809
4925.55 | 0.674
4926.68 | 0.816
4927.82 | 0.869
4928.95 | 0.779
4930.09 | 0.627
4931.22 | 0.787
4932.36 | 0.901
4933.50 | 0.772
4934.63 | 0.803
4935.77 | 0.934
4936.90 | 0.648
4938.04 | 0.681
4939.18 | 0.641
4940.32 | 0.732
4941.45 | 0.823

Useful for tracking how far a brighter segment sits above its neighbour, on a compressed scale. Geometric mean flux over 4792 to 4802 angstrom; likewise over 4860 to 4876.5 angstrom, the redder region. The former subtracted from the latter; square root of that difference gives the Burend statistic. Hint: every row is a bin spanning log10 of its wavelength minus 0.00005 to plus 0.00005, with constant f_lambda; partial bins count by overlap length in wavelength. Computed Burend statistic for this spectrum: 0.30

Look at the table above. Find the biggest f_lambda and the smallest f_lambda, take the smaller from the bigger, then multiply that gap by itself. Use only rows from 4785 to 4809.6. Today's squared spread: 0.36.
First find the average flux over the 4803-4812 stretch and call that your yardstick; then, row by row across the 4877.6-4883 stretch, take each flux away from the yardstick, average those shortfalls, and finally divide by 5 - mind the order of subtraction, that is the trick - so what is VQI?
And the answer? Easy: 0.003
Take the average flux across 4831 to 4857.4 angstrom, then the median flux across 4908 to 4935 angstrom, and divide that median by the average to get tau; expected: 1.08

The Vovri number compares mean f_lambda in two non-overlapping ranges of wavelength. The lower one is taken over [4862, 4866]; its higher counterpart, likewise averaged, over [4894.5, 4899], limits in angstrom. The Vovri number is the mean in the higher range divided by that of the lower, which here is 0.76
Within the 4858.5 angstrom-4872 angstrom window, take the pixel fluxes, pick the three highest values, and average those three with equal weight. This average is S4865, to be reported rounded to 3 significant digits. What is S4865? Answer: 2.80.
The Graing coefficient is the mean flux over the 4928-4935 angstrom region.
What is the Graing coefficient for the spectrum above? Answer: 0.78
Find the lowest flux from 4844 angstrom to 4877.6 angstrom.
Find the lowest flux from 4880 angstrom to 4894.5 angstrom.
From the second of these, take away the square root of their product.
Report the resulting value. 0.10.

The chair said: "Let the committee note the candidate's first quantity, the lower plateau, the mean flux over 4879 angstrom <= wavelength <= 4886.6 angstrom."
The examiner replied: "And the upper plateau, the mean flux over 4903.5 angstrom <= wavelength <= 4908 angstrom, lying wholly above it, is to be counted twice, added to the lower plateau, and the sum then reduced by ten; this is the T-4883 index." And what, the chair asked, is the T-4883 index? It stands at -7.76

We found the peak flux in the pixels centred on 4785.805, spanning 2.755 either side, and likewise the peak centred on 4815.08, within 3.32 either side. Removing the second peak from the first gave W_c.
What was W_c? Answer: 0.13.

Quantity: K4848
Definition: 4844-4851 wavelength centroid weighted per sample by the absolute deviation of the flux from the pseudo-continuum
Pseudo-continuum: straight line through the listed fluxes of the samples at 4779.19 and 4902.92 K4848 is 4847.0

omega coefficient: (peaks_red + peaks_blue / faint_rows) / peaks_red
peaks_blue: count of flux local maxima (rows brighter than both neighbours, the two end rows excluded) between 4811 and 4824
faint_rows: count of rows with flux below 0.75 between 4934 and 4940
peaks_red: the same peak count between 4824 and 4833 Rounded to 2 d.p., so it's 1.50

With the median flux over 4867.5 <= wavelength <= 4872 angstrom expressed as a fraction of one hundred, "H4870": 0.0063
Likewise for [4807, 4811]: 0.0070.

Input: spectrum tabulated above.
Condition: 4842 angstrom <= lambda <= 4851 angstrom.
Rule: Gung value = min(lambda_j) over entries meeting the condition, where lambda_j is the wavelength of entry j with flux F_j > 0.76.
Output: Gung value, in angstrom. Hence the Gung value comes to 4842.33 angstrom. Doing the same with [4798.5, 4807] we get 4799.04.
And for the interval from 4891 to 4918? 4891.64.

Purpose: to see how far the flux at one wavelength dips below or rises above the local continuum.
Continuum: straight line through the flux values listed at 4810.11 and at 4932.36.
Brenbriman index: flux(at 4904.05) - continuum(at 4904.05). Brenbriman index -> -0.026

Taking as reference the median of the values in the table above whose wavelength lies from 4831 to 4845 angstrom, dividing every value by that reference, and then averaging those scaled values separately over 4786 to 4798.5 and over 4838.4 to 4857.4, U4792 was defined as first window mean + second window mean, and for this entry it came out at 2.0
